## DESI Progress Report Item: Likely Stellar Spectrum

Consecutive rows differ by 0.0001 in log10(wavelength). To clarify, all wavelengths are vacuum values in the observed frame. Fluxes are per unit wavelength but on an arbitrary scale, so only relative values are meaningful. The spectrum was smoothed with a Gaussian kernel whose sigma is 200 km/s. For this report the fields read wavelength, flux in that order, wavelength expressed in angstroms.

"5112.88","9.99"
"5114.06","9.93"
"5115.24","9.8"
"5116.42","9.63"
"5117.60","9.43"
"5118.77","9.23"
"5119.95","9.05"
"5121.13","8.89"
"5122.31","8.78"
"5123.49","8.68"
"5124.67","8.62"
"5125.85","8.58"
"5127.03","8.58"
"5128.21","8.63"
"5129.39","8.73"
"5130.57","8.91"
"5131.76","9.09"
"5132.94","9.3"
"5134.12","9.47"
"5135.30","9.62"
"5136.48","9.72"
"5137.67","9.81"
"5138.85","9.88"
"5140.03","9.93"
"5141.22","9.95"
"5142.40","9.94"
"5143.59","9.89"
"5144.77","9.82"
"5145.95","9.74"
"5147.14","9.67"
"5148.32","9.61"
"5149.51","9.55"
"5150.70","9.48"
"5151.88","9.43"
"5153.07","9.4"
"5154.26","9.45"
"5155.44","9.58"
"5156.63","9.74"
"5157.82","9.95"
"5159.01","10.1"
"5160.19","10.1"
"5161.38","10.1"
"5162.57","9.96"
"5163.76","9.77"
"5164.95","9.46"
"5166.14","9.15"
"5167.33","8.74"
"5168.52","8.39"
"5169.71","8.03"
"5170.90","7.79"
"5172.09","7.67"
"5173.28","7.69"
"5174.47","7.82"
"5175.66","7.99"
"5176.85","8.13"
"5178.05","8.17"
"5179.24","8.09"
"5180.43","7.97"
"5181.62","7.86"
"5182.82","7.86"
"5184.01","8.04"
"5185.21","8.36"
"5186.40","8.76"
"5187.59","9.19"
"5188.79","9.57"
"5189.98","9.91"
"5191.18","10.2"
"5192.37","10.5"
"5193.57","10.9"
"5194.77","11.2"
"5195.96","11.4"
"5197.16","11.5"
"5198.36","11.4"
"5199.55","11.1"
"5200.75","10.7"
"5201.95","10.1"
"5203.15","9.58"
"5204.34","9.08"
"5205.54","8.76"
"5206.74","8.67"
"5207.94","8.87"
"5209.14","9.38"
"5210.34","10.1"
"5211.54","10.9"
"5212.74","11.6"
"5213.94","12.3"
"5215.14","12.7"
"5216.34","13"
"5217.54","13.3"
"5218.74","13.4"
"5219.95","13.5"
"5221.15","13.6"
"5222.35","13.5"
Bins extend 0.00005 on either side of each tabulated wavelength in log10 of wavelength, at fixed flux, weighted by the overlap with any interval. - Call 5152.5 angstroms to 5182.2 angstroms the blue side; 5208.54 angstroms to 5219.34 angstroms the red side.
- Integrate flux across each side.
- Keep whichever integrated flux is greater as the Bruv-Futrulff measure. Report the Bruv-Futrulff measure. 263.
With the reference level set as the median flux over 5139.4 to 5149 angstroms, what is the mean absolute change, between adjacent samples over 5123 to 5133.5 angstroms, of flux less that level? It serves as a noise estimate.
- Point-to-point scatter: 0.10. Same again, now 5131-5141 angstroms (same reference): 0.12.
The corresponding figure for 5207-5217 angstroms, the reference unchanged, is 0.59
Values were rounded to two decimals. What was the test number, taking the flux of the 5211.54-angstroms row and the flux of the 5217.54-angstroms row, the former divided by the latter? 0.82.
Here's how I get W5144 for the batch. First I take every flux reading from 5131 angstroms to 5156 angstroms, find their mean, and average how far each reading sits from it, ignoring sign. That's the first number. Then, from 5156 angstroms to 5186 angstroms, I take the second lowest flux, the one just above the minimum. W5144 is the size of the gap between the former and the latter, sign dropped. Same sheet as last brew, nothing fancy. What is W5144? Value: 7.5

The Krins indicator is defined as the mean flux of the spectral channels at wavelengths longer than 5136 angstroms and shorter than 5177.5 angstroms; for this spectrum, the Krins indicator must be 9.3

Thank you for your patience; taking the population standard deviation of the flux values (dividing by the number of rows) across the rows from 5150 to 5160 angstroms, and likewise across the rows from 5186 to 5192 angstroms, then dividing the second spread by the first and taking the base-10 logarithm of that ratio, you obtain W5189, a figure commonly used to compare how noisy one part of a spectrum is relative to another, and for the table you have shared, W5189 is 0.32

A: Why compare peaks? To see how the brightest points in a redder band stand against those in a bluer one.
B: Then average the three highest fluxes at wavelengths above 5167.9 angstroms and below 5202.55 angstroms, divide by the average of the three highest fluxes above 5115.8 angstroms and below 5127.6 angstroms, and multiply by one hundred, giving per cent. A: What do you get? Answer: 121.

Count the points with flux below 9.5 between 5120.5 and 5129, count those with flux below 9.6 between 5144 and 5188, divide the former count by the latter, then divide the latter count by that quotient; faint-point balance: 97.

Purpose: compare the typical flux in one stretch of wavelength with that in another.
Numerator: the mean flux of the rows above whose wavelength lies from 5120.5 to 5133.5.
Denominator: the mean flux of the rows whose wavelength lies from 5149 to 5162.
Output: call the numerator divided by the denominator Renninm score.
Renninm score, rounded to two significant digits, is 0.91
